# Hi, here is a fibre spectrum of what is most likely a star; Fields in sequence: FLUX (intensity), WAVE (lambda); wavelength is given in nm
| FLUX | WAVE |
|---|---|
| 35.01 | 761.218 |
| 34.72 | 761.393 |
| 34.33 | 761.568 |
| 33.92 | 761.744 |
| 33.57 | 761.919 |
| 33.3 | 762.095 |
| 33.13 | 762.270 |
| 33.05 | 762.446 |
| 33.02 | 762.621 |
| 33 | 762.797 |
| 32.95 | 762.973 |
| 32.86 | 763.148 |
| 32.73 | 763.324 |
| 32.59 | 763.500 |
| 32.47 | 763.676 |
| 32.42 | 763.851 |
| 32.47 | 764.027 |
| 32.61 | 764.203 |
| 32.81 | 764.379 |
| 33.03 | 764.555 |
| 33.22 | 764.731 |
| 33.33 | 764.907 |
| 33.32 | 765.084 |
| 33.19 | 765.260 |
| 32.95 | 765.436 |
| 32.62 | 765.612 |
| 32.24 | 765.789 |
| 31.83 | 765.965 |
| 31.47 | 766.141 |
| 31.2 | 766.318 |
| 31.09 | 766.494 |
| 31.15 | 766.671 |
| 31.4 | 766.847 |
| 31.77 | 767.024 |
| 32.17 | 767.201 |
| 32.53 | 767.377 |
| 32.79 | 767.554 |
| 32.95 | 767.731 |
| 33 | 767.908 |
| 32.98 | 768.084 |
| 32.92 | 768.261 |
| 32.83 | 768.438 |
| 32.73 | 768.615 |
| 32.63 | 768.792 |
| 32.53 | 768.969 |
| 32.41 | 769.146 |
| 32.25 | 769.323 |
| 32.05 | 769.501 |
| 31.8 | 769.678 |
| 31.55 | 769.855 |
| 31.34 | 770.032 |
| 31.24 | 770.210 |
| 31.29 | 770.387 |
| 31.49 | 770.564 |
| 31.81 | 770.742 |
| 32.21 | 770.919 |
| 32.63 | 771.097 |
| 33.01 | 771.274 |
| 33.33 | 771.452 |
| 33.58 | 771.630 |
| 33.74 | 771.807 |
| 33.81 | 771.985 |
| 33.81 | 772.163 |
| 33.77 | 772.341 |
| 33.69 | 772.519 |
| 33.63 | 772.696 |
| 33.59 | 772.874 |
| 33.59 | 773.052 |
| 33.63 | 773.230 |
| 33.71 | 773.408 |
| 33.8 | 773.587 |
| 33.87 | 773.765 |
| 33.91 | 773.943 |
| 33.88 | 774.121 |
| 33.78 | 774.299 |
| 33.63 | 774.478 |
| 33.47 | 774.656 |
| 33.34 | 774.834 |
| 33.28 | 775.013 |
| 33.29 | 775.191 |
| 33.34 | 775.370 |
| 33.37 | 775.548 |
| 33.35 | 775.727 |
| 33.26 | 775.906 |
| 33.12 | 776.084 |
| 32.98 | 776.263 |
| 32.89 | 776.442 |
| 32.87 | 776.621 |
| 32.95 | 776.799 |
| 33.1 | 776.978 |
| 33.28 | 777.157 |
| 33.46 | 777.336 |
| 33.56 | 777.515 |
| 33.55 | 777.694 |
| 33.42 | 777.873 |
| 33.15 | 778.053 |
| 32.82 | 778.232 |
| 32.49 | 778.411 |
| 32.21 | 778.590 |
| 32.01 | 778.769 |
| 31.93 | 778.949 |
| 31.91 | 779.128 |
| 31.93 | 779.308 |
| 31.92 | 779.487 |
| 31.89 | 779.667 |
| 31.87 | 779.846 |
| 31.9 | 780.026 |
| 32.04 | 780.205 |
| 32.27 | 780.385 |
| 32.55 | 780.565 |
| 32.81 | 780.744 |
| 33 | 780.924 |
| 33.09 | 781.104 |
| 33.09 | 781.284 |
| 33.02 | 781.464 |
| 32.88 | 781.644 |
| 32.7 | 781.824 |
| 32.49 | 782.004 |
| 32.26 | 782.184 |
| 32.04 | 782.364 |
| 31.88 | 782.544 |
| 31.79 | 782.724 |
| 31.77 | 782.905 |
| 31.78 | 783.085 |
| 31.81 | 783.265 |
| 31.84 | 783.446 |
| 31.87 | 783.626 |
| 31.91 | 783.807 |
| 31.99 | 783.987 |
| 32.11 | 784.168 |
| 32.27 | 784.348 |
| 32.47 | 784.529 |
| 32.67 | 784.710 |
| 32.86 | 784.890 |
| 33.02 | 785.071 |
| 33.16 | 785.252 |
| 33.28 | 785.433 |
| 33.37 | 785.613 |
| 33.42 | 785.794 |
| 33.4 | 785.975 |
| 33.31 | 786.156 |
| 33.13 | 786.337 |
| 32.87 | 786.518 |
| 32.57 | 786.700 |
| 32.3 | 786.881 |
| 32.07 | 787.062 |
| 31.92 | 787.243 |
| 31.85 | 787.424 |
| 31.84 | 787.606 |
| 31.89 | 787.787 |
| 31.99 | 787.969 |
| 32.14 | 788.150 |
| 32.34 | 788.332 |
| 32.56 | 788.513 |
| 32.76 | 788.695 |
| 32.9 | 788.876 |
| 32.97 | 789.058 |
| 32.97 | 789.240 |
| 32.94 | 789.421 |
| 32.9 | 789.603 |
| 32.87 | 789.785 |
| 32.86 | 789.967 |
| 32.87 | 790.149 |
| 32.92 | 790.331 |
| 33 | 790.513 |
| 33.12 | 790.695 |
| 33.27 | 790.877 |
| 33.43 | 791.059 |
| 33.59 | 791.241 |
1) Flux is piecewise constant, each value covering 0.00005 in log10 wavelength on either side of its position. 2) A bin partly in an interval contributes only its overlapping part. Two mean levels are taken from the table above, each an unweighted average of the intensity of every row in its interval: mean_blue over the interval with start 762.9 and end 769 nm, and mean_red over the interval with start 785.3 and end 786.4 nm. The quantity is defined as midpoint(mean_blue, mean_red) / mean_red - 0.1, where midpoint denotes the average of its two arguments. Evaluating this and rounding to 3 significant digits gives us 0.888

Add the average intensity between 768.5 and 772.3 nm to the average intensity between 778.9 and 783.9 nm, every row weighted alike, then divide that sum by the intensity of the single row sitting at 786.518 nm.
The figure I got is 1.97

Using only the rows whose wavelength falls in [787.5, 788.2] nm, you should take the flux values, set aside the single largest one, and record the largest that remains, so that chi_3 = 31.99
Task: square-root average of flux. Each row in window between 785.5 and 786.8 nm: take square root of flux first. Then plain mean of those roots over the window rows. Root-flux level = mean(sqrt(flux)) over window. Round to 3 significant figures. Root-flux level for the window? 5.76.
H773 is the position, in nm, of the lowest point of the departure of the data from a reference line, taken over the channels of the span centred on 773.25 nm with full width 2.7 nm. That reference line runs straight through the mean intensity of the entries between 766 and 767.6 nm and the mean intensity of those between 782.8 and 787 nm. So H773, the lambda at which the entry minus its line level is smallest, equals 774.478 nm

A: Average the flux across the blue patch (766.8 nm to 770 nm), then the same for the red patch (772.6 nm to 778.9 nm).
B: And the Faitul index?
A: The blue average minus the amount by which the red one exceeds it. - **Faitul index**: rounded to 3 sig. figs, 31.5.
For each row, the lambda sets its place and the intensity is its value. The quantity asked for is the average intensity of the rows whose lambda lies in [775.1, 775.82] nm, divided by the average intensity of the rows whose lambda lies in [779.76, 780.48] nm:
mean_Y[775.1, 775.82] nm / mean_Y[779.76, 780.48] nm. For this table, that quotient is 1.04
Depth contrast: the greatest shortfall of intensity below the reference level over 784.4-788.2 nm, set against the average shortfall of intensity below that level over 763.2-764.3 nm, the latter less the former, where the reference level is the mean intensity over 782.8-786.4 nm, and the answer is -0.7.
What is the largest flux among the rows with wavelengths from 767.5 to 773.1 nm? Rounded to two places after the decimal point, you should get 33.81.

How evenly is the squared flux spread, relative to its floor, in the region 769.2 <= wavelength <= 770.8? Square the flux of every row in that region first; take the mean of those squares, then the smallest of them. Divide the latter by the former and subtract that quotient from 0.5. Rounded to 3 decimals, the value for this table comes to -0.474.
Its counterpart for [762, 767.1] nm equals -0.413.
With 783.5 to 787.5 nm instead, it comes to -0.453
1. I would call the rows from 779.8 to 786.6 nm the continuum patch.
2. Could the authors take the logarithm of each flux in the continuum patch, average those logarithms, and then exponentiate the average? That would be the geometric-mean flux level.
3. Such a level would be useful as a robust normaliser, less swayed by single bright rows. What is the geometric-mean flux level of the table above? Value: 32.5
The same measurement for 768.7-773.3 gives 32.7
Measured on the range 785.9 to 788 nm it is 32.4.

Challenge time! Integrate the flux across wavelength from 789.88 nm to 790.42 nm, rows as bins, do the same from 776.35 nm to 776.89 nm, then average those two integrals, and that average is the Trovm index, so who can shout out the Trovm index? 17.8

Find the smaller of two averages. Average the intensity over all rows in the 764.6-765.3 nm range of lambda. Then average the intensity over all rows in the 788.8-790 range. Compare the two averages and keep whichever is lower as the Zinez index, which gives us 32.9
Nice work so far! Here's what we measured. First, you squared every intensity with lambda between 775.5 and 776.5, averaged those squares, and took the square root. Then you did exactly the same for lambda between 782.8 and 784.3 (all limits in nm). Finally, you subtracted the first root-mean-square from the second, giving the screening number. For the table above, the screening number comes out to -1.3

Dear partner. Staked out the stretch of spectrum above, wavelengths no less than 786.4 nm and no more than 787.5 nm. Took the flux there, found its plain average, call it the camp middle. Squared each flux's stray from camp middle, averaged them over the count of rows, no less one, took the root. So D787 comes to 0.36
